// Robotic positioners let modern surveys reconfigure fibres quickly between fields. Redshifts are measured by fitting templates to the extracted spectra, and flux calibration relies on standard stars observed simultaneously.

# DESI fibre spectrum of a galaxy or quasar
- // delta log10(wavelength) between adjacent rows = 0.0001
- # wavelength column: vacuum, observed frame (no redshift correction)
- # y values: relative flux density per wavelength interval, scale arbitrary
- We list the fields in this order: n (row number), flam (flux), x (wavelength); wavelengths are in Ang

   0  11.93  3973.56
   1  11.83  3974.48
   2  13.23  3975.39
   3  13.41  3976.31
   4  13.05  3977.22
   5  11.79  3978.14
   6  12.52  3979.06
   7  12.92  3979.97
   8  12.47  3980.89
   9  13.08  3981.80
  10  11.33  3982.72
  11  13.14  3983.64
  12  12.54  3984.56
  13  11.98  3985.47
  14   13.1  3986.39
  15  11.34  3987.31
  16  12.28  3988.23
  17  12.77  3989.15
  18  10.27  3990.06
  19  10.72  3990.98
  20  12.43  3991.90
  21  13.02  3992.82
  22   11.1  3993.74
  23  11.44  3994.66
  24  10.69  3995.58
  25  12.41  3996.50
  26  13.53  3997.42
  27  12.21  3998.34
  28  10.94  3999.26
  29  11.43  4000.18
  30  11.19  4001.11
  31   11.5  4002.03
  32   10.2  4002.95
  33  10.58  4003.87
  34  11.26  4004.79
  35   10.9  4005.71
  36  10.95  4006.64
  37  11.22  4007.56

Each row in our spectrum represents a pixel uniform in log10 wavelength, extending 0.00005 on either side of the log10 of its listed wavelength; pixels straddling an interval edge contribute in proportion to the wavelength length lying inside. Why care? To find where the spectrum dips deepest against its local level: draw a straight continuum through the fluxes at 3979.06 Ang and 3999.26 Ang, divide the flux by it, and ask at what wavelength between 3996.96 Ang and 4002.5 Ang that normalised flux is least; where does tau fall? 3999.26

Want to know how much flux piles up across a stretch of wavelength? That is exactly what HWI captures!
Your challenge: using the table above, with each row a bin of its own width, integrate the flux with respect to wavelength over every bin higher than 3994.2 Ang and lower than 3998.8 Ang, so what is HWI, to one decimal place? 55.5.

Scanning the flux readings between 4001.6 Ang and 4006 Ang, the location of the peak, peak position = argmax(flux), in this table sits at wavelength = 4002.03 Ang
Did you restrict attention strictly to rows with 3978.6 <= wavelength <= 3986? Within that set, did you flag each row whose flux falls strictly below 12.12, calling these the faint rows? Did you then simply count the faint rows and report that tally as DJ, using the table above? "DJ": 2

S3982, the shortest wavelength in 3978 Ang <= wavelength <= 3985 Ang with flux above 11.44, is 3978.14 Ang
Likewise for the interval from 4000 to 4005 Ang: 4002.03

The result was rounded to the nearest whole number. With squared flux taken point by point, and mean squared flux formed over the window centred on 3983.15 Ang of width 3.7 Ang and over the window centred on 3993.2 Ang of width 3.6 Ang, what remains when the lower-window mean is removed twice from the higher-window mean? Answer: -170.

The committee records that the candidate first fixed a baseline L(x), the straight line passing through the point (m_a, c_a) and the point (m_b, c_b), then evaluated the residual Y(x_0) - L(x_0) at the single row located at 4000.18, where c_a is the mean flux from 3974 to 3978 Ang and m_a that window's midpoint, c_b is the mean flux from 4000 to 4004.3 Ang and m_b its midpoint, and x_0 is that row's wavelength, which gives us 0.3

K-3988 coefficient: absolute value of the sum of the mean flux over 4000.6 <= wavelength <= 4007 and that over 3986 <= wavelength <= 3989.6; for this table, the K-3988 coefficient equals 23.3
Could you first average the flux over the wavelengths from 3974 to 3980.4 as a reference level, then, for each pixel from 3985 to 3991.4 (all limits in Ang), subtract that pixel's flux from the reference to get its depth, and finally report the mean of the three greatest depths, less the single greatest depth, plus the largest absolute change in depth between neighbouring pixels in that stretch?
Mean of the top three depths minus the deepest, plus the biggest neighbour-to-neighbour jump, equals 1.99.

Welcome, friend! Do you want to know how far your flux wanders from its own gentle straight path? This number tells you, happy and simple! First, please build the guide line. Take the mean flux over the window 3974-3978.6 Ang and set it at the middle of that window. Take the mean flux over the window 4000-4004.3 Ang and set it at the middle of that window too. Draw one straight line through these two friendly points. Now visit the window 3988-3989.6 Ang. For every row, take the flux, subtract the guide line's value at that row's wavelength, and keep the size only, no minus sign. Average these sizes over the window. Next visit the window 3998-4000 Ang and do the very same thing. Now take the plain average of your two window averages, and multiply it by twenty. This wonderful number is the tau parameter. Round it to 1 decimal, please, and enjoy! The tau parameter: 12.8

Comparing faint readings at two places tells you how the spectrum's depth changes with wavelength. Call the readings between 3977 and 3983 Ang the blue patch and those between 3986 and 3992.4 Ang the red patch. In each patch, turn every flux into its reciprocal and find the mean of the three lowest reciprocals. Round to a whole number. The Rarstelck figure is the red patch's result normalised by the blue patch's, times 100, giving 102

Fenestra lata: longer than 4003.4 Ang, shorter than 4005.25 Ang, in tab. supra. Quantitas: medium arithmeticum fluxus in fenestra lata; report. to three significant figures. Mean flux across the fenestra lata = 10.9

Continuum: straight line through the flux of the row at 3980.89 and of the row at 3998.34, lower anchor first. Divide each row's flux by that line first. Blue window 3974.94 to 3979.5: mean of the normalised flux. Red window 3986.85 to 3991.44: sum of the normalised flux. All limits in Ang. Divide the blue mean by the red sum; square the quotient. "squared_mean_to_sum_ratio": 0.048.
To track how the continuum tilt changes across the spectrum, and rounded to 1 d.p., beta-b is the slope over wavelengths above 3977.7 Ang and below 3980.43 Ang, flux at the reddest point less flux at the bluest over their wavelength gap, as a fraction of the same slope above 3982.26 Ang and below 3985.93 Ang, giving 2.6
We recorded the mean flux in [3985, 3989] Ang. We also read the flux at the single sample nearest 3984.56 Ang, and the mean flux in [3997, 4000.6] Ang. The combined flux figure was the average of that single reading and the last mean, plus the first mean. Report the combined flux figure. 24.5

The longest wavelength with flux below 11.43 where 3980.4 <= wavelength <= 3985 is 3982.72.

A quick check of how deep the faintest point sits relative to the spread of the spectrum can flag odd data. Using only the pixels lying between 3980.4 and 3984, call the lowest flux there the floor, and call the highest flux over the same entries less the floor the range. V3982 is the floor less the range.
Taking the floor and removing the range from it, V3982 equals 9.5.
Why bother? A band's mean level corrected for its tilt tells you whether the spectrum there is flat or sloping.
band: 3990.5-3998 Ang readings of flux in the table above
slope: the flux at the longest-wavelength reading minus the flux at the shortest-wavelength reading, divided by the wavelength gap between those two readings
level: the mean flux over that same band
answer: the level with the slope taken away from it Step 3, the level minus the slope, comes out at 11.5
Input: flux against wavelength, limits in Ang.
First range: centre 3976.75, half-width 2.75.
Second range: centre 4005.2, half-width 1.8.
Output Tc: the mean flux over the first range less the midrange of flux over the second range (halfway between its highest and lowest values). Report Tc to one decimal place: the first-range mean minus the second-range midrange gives 1.7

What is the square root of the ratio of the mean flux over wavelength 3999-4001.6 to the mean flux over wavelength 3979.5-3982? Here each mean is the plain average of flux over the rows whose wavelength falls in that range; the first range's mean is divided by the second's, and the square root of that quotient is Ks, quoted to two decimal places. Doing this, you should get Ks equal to 0.93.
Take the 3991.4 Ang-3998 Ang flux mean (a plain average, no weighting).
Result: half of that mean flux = 6.0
